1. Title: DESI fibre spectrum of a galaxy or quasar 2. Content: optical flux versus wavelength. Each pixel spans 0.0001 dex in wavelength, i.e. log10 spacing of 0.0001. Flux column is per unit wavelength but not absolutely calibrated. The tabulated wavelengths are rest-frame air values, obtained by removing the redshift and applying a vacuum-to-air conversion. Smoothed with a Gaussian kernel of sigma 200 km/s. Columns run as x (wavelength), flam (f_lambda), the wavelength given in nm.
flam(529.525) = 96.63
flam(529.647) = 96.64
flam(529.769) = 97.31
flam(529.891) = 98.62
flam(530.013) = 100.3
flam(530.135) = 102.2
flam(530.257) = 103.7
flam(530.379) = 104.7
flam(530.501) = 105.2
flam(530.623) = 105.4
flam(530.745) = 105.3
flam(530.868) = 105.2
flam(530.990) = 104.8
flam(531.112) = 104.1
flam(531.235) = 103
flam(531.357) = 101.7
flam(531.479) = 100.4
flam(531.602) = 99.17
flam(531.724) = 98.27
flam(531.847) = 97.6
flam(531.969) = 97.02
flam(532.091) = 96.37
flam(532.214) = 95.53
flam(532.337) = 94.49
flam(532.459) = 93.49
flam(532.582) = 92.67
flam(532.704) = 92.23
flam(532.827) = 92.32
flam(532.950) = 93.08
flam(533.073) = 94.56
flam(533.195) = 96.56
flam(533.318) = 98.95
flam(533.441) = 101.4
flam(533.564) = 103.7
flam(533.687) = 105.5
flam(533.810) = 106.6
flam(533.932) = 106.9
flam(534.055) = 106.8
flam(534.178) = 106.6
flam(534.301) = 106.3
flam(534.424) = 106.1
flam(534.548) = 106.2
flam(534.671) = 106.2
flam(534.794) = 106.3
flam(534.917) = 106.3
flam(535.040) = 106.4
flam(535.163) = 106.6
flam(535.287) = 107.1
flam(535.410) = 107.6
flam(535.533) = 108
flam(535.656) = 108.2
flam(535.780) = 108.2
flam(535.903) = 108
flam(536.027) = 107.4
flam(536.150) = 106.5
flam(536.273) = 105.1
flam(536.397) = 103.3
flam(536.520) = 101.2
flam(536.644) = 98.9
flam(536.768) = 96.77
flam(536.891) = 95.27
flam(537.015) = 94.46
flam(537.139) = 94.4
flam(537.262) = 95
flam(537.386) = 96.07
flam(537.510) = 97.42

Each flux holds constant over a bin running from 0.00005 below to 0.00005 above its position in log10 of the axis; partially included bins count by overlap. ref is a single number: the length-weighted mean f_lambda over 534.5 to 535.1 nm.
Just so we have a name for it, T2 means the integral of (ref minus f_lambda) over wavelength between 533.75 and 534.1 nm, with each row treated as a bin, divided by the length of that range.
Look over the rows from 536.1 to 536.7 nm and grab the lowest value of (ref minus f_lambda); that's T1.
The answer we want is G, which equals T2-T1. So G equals 0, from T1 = -0.1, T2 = 0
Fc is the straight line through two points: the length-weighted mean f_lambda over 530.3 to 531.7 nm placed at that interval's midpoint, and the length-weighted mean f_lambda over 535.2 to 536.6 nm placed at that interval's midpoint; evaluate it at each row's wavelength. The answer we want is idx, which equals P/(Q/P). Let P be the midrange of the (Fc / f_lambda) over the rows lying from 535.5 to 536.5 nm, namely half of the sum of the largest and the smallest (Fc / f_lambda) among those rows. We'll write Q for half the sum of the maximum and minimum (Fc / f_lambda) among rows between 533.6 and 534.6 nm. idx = 1.02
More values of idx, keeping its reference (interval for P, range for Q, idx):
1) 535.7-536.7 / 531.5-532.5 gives 0.98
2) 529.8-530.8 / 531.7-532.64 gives 0.94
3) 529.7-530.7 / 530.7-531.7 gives 1.02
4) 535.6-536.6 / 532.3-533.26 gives 0.93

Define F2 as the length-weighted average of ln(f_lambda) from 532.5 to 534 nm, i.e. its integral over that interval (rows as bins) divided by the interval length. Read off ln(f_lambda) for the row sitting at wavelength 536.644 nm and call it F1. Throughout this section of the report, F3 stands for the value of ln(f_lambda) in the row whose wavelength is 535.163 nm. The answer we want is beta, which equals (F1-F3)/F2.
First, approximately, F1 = 4.59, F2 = 4.59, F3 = 4.67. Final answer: -0.016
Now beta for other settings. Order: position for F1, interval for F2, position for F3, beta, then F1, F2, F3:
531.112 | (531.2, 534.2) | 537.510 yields 0.014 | 4.65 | 4.59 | 4.58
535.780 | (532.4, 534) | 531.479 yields 0.016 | 4.68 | 4.59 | 4.61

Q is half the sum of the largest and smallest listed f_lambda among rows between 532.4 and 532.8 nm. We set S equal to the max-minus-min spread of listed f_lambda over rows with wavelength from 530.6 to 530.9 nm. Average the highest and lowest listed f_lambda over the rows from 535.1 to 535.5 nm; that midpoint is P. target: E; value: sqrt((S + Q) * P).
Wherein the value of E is 100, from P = 107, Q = 93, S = 0.20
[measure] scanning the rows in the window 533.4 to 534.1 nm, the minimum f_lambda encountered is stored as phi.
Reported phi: 101.4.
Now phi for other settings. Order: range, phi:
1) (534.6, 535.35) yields 106.2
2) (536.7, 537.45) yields 94.4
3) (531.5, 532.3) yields 95.53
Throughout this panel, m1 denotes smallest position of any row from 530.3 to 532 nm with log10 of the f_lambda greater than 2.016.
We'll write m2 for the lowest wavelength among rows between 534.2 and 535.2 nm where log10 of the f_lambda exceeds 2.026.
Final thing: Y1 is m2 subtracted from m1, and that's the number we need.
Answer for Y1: -3.92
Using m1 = 530.379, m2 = 534.301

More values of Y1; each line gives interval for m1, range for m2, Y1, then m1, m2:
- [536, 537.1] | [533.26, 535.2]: 2.22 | 536.027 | 533.810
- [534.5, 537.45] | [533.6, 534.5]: 0.74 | 534.548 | 533.810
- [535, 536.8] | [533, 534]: 1.23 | 535.040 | 533.810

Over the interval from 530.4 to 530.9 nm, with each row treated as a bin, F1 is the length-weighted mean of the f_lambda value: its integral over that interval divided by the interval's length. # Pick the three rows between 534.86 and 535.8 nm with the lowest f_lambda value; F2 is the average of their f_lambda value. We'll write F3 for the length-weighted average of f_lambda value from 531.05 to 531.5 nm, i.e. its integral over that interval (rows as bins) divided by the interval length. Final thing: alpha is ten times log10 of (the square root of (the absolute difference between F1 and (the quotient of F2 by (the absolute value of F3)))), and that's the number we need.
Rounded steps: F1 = 105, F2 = 106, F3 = 103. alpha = 10.1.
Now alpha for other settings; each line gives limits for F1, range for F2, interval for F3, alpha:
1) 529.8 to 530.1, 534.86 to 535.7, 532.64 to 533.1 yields 10.0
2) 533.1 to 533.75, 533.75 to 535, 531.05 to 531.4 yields 10.0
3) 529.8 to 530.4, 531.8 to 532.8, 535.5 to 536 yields 10.0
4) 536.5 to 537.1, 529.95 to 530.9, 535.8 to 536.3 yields 9.9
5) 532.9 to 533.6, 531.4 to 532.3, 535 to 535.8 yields 9.9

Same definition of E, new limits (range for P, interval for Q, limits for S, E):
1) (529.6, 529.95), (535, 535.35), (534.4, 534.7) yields 102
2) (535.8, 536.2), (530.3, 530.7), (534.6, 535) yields 106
